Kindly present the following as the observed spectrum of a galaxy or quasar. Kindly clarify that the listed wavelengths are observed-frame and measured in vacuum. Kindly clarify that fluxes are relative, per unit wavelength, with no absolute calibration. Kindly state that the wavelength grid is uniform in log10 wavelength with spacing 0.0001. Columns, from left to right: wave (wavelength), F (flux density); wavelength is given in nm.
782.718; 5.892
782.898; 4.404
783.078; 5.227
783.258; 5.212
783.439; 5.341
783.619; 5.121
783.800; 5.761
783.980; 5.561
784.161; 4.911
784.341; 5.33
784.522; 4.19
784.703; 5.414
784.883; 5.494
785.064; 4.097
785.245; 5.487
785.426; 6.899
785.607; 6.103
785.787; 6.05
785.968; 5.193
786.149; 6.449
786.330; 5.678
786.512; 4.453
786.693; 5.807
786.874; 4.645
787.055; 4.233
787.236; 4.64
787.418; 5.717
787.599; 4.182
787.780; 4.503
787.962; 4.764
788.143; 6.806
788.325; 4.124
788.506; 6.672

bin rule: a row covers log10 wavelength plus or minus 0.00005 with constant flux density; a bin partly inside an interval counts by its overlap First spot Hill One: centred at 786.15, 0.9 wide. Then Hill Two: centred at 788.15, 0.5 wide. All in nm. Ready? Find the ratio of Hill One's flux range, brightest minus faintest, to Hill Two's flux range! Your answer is 0.74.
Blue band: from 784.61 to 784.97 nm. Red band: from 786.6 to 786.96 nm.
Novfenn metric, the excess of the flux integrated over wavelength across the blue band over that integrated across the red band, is 0.1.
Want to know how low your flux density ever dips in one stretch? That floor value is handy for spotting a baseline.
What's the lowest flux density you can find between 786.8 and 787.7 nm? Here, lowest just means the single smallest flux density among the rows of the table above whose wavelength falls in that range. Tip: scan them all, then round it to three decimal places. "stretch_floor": 4.182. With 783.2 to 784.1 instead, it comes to 5.121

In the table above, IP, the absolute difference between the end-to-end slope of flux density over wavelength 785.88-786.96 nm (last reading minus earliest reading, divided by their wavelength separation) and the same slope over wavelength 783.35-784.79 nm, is 1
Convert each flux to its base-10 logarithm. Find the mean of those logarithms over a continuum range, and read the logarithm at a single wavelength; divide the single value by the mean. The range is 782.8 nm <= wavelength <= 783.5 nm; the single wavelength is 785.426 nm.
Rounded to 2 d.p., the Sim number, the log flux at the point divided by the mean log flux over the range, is 1.20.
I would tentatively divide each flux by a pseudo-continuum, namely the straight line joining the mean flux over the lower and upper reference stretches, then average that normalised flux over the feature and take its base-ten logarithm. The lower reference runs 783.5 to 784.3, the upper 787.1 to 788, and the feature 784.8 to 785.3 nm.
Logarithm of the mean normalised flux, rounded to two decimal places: -0.01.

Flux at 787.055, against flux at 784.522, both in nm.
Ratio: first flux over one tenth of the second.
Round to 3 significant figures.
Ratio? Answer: 10.1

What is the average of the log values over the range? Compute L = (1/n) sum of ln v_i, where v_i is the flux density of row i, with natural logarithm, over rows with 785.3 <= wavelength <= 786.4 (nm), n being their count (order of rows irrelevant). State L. 1.80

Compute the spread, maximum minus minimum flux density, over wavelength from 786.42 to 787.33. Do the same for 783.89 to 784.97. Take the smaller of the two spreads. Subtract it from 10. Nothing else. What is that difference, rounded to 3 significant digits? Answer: 8.63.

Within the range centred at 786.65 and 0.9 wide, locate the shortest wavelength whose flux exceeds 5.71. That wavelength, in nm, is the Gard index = 786.693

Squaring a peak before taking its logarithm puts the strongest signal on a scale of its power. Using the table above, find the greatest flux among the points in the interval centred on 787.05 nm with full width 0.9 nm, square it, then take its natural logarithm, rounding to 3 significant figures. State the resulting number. 3.52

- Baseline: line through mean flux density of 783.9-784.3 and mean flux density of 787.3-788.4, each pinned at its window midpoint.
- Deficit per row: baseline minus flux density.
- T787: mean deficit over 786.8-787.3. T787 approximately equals 0.6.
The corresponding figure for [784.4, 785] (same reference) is 0.2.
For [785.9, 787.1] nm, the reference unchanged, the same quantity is -0.1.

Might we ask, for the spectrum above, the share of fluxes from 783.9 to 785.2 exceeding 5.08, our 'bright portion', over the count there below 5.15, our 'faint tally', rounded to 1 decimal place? 0.2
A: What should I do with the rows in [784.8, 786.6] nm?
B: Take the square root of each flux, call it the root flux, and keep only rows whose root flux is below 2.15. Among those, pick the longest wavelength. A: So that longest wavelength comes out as 786.512 nm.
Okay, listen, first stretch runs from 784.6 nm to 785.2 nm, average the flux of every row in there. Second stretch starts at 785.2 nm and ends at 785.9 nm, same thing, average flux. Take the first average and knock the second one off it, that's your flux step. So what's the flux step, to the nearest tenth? -1.1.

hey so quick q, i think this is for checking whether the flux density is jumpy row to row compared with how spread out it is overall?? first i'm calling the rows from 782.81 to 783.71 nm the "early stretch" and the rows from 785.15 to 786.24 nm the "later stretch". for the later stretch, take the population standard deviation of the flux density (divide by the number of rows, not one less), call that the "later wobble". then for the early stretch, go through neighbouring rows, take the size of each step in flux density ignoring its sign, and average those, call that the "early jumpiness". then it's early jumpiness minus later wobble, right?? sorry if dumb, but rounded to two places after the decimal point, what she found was -0.27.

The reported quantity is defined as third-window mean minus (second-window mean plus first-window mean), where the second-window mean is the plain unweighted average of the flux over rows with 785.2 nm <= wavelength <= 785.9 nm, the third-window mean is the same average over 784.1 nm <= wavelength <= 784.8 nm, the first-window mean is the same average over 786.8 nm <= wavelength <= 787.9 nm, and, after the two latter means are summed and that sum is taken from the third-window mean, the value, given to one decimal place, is -5.8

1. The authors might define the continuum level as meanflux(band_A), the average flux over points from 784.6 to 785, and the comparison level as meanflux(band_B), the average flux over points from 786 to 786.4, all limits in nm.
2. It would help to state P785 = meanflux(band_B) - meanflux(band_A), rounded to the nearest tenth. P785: 0.6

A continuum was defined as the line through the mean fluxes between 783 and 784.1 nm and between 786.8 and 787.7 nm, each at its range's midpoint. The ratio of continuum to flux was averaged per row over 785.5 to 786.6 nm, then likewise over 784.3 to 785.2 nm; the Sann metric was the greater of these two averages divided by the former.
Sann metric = 1.21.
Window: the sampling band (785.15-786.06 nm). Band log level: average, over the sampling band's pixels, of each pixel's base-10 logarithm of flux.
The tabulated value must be 0.772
